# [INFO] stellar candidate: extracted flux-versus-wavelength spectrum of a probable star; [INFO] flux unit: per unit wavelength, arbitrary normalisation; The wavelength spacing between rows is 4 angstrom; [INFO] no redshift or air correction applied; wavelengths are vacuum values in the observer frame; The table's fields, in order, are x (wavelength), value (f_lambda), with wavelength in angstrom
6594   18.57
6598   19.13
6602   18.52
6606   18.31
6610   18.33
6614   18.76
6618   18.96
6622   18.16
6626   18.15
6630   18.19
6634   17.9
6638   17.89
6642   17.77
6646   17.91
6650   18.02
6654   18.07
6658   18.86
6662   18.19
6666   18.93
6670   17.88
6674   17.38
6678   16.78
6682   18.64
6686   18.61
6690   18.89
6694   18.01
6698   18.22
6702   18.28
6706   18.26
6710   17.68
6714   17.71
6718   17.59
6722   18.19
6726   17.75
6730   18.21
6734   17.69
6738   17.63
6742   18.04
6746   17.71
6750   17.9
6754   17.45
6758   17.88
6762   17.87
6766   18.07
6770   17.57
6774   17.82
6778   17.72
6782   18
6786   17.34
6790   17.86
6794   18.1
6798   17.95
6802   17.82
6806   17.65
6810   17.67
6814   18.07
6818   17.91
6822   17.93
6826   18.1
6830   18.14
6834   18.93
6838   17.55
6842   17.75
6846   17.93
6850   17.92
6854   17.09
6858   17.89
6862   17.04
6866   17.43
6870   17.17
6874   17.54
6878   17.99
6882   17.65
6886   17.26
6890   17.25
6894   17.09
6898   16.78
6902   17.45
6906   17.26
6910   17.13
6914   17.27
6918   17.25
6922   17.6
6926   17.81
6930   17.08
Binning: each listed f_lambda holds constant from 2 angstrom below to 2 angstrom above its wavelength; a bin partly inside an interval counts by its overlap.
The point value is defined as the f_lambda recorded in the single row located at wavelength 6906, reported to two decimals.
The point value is 17.26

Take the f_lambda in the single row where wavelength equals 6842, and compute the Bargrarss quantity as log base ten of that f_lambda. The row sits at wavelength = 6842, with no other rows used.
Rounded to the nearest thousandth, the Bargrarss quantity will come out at 1.249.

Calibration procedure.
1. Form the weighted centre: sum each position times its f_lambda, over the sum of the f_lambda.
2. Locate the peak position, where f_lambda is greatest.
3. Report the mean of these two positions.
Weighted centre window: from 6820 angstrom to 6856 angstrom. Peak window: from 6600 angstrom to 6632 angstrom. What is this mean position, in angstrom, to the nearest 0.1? 6727.9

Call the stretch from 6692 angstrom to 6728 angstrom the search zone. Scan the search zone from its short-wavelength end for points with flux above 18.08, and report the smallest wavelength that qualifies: 6698 angstrom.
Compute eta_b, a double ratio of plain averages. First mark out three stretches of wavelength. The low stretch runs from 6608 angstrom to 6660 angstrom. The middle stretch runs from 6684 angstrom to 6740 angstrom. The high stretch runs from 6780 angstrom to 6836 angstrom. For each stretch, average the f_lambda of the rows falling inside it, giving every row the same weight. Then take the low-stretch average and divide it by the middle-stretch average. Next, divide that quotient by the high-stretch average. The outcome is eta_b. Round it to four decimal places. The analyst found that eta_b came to 0.0562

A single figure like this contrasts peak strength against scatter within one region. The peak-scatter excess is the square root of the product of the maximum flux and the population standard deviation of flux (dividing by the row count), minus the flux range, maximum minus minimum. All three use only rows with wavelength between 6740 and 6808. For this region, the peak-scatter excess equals 1.18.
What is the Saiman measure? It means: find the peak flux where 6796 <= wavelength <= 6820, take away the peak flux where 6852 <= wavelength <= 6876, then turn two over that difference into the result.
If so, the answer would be 11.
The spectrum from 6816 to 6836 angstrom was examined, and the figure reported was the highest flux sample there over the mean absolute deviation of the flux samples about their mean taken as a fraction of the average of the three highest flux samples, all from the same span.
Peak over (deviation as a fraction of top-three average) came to 1195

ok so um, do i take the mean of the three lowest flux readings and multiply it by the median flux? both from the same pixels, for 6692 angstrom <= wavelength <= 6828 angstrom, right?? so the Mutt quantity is 312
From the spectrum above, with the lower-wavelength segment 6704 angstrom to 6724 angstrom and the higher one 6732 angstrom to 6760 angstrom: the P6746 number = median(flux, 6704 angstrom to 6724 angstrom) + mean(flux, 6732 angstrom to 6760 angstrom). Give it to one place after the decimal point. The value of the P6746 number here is 35.5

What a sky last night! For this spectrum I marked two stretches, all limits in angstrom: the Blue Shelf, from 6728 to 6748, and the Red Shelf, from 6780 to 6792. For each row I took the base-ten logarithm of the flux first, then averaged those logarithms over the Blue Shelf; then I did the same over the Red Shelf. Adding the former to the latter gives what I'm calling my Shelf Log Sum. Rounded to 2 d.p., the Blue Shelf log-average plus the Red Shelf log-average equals 2.50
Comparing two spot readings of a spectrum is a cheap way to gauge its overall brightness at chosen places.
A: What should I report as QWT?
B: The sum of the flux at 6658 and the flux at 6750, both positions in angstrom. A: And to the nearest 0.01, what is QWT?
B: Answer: 36.76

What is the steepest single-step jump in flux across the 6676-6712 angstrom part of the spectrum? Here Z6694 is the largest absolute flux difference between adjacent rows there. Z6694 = 1.9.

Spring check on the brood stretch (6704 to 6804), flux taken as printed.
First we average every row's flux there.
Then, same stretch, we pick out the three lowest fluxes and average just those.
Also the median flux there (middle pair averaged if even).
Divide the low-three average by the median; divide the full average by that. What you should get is 18.2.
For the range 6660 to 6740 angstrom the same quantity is 18.9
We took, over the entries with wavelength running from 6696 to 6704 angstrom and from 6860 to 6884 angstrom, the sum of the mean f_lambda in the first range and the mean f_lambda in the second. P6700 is 35.7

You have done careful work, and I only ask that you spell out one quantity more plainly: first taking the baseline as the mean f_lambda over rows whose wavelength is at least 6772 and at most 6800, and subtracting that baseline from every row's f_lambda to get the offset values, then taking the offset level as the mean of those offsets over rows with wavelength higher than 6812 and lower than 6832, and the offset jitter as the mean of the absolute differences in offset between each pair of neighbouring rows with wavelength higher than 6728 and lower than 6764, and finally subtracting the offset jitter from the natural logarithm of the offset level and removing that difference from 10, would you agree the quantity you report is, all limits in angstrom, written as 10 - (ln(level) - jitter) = 11.9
